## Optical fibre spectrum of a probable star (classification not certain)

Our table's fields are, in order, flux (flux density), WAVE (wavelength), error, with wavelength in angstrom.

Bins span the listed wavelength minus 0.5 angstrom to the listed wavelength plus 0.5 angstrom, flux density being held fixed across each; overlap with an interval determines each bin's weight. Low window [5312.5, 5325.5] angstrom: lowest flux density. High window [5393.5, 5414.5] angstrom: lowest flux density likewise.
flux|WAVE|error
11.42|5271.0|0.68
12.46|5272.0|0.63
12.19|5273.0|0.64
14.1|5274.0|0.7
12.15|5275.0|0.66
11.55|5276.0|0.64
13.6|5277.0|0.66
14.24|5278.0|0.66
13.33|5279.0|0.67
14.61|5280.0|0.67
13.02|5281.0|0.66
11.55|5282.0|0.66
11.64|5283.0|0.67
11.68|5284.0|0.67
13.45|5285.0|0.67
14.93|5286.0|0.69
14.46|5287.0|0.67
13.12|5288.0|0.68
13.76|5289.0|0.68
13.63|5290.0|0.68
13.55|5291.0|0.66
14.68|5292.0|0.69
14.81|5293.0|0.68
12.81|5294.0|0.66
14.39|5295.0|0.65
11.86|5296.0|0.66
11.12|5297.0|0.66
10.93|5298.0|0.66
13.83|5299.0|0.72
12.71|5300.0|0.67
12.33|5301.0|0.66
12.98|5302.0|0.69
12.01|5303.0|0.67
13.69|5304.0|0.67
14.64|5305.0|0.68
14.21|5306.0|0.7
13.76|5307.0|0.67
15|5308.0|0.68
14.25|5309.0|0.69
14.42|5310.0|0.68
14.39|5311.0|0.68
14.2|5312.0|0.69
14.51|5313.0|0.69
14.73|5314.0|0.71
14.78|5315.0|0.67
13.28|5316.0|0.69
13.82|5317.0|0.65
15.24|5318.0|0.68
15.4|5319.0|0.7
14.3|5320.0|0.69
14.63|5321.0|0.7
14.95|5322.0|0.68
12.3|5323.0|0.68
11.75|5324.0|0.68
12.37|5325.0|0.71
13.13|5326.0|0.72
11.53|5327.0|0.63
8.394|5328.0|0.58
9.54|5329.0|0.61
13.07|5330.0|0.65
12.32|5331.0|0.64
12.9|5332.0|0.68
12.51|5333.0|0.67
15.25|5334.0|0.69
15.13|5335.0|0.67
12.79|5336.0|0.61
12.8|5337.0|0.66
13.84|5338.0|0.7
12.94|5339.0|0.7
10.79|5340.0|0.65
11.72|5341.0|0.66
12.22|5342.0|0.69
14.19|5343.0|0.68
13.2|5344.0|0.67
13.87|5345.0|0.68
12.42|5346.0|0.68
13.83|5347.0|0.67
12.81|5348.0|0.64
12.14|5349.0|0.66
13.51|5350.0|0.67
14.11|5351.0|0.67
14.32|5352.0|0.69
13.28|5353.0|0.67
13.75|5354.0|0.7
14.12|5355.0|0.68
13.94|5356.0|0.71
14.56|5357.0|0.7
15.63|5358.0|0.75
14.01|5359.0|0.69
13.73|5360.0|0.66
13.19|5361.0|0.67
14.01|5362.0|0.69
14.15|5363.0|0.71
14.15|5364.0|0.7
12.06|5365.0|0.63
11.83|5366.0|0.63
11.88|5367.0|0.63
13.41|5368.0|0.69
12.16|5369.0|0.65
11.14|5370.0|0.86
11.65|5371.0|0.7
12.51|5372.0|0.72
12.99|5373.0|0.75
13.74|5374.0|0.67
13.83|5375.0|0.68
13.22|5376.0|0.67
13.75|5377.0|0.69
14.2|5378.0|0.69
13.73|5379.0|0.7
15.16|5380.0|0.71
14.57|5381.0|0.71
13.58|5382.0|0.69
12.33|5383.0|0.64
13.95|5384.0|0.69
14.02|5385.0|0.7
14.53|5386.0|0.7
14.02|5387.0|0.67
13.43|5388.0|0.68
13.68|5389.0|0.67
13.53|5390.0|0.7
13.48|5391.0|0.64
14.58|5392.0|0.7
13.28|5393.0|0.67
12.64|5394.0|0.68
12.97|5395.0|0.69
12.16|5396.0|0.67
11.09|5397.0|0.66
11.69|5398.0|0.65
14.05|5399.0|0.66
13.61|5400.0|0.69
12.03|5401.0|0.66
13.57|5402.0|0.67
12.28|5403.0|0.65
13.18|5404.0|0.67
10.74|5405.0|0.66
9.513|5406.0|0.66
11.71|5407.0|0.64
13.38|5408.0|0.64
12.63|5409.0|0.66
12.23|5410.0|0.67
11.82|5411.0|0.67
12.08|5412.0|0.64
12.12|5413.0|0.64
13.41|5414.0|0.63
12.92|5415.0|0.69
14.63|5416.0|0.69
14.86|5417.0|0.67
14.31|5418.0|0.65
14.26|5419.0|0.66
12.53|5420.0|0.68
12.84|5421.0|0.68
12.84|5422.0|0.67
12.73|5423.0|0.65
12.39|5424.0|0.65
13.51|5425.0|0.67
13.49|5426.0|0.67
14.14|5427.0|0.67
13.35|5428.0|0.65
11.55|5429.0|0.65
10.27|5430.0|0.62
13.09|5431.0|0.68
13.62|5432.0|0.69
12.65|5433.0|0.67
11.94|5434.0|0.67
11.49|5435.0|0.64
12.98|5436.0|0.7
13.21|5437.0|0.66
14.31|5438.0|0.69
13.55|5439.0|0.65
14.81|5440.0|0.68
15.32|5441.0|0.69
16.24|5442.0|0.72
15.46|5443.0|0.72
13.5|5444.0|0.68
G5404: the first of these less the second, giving 2.2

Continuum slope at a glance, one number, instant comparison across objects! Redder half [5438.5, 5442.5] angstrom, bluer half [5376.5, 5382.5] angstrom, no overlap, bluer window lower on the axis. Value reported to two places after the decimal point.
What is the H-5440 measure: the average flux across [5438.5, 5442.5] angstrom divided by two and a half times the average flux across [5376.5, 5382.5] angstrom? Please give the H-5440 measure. 0.42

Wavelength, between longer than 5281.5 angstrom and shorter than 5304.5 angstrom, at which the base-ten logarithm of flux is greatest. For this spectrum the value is 5286.0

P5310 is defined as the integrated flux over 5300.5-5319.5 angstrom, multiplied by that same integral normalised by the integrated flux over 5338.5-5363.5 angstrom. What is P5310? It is 213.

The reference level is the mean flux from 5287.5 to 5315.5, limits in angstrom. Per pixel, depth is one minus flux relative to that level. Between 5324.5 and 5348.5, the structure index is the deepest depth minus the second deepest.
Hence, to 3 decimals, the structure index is 0.084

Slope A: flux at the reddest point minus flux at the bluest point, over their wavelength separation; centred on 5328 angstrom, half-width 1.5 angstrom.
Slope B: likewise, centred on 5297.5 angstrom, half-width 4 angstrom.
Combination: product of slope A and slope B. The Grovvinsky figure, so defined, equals 0.07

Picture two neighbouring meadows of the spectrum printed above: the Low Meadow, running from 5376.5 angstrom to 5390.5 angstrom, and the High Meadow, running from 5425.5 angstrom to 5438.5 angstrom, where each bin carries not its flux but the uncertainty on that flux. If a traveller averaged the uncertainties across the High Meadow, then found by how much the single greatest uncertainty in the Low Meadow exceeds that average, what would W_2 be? 0.044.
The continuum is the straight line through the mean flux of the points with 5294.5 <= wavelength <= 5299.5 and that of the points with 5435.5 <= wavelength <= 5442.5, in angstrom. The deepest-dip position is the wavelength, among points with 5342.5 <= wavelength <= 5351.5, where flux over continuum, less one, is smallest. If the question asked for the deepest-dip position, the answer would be 5349.0 angstrom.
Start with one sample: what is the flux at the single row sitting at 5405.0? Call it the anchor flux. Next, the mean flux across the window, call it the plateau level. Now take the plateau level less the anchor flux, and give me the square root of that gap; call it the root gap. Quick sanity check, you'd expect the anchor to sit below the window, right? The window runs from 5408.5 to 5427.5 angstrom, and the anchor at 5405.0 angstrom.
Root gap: 1.6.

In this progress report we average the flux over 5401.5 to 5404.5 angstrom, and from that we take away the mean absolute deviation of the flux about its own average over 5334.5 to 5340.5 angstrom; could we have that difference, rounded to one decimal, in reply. 12.1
